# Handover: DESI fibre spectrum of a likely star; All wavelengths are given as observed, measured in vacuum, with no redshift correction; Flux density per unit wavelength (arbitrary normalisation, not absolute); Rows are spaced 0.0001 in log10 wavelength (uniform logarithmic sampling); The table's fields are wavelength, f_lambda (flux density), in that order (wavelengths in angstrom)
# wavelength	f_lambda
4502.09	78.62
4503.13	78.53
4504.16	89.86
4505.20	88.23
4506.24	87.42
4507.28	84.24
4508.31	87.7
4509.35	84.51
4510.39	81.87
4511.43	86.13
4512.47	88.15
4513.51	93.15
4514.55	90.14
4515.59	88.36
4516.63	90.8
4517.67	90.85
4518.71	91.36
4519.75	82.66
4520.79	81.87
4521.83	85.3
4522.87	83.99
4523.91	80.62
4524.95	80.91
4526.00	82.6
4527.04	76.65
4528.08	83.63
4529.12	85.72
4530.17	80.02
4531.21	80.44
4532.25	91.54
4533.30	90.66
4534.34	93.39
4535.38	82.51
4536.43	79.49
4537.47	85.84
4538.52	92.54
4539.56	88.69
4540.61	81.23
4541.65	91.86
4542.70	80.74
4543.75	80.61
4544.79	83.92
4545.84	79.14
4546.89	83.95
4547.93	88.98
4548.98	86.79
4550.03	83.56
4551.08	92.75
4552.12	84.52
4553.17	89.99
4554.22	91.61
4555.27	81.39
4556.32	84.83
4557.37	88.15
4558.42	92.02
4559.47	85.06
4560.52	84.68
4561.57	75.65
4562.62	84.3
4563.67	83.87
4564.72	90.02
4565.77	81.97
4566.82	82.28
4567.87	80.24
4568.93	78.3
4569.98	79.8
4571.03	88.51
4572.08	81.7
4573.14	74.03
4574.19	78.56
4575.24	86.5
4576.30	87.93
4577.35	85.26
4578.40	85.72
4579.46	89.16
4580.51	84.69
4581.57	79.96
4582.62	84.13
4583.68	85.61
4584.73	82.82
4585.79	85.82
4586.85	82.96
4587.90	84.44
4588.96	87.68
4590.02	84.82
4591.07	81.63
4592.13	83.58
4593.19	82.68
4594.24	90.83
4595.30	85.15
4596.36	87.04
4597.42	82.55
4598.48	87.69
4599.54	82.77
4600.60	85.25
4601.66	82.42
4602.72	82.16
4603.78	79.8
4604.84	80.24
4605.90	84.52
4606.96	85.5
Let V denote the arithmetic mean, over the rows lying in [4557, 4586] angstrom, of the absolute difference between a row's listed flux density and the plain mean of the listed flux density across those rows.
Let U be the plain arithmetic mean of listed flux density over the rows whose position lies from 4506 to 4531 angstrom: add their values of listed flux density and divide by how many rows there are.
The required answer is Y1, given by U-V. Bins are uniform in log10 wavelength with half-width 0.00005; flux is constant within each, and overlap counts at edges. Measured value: 82.0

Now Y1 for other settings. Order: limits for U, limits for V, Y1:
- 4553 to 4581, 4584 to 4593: 82.8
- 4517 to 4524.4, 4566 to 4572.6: 82.8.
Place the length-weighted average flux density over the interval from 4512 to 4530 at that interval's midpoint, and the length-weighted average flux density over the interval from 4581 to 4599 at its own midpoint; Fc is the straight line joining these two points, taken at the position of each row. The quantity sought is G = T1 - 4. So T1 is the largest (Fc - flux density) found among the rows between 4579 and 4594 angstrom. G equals 0.8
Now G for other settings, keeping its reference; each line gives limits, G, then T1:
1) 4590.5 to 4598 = -1.0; 3.0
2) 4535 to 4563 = 5.4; 9.4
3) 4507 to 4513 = -0.2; 3.8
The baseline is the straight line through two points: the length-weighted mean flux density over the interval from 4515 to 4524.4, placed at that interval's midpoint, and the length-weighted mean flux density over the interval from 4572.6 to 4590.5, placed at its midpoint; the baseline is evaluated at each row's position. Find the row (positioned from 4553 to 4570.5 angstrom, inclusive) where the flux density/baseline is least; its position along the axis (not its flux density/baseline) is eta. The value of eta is 4561.57 angstrom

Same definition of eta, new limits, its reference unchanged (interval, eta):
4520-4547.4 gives 4527.04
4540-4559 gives 4545.84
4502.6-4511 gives 4503.13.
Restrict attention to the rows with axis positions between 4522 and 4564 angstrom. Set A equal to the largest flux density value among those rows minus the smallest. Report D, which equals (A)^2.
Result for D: 315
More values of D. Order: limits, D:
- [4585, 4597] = 85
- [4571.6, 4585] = 229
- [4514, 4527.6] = 216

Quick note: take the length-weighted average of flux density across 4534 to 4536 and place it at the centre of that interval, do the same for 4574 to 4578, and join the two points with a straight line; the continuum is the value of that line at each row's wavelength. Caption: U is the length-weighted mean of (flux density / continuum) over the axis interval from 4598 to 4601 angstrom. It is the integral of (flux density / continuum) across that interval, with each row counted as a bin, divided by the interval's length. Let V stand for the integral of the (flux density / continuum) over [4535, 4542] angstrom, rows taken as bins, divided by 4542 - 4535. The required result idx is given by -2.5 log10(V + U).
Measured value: -0.753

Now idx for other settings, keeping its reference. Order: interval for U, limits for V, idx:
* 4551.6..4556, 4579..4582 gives -0.754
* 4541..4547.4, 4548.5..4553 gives -0.737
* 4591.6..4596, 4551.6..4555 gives -0.772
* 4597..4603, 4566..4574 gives -0.719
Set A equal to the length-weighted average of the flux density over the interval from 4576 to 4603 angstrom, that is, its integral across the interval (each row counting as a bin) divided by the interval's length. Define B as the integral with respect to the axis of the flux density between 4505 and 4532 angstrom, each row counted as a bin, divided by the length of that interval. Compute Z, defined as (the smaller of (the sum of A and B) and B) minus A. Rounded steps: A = 84.8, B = 85.3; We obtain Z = 0.5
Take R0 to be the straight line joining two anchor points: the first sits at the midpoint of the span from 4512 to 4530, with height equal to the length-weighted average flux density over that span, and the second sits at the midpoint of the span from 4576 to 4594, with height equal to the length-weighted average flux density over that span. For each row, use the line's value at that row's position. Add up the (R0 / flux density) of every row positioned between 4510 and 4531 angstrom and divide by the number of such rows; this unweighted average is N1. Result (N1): 1.01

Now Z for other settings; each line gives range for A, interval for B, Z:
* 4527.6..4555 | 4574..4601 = -1.0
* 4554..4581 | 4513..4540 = 1.9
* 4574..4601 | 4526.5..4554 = 0.6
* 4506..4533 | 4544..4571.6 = -0.6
